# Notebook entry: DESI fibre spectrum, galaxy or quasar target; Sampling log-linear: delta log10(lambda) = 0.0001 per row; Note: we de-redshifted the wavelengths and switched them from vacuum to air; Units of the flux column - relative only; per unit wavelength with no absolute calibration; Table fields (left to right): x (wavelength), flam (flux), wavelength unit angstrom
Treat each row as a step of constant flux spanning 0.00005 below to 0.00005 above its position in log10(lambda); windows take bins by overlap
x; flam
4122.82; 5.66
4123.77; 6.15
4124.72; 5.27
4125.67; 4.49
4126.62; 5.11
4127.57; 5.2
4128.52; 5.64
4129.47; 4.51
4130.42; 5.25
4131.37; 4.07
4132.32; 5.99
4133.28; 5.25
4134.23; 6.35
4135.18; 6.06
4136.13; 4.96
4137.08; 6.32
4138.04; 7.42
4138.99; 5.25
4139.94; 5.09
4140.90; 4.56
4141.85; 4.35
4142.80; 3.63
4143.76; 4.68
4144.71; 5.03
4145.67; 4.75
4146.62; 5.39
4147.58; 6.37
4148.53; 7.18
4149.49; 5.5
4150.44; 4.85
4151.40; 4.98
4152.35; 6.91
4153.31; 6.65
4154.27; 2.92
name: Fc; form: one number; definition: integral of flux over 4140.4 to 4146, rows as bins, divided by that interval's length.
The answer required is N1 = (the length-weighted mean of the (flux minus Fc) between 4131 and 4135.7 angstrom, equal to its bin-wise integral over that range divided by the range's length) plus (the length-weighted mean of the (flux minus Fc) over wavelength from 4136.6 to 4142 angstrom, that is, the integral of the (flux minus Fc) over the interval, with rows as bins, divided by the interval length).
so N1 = 2.16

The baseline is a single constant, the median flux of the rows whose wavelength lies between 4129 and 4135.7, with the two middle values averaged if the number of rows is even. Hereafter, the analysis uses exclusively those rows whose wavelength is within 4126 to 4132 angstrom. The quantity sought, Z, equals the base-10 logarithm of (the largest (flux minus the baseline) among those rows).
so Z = -0.4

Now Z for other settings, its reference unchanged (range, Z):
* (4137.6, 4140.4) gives 0.3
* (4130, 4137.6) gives 0.0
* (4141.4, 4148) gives 0.0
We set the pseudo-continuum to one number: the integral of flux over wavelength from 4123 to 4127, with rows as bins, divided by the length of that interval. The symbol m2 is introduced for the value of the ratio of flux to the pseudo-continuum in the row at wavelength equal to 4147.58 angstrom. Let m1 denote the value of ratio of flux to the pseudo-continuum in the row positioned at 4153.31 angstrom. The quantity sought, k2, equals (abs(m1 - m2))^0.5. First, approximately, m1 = 1.3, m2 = 1.20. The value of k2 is 0.23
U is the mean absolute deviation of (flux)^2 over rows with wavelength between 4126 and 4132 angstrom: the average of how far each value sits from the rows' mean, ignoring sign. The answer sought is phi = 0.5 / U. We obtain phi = 0.116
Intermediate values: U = 4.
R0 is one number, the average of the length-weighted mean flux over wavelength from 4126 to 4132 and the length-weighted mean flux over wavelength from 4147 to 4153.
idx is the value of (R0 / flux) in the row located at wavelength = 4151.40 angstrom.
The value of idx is 1.10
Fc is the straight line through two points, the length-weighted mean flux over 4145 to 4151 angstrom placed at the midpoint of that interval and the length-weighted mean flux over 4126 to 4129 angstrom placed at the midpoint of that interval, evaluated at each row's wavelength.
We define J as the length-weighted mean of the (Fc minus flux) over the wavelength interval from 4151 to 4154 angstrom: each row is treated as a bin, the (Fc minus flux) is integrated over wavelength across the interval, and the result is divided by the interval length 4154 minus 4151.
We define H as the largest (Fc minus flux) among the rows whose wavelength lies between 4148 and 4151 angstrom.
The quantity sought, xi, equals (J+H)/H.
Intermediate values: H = 0.83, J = -0.3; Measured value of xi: 0.68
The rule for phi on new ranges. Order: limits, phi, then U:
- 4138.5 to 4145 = 0.135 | 4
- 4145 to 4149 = 0.049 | 10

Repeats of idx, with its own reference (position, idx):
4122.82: 0.97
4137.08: 0.87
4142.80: 1.51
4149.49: 1.00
